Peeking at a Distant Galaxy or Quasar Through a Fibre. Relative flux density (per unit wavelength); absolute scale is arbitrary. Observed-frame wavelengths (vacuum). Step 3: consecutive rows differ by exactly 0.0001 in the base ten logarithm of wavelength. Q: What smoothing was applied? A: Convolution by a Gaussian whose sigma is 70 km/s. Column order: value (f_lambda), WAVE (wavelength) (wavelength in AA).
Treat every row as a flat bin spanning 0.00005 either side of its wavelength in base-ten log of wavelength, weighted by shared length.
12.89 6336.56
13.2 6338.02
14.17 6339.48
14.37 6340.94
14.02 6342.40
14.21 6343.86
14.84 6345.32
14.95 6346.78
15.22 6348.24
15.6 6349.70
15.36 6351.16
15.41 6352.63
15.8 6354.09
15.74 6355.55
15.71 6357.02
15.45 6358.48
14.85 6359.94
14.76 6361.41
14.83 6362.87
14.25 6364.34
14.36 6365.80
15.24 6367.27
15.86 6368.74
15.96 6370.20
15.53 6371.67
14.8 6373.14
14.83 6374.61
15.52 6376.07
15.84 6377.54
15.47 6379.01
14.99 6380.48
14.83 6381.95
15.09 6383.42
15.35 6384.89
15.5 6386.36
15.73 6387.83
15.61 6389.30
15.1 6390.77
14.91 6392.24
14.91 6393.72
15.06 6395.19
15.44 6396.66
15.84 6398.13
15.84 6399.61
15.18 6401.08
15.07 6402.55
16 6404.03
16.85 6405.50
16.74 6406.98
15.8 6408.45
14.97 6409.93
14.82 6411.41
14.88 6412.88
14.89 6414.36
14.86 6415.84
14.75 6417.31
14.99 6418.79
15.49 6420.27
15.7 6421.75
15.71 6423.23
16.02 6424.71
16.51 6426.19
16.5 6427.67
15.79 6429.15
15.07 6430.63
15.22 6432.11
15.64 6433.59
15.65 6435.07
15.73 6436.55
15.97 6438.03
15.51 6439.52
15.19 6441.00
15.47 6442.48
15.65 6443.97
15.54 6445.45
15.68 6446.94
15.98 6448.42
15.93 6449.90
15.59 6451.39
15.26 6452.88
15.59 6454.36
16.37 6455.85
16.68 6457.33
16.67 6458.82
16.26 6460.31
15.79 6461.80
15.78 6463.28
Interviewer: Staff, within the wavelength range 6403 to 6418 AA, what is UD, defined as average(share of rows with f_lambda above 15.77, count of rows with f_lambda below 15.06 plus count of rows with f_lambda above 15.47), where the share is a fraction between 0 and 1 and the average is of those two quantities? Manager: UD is 5.2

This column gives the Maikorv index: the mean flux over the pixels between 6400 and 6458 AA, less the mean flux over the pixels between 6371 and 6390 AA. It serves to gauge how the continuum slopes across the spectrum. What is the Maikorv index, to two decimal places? 0.31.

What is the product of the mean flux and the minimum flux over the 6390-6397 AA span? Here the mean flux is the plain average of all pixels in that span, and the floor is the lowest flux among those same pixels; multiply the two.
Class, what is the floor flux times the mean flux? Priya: 225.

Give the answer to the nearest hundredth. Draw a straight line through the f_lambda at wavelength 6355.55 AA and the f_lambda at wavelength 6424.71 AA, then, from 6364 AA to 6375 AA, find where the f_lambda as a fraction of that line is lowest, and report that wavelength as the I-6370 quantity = 6364.34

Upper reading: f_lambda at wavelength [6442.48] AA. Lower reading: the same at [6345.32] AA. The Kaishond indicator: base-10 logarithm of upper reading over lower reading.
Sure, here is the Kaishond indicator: 0.018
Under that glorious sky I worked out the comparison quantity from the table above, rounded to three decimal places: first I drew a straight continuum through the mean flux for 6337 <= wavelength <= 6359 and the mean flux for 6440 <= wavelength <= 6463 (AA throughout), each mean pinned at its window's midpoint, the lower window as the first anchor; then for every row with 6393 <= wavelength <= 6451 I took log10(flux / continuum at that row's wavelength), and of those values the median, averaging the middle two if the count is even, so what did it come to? -0.002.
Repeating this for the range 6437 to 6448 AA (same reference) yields -0.006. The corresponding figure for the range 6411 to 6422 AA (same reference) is -0.018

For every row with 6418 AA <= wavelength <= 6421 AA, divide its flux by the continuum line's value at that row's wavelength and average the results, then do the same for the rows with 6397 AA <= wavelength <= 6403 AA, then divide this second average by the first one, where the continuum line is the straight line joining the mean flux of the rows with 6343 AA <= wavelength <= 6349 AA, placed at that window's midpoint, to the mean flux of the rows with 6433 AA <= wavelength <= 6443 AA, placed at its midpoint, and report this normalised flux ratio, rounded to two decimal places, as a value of 1.03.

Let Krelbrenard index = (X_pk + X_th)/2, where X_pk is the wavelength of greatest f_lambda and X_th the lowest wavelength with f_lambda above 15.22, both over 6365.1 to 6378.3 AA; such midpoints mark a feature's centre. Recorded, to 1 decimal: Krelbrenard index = 6368.7 AA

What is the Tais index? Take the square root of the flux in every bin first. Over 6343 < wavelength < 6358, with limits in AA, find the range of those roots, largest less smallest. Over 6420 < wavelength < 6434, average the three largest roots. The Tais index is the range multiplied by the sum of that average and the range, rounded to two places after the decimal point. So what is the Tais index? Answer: 0.87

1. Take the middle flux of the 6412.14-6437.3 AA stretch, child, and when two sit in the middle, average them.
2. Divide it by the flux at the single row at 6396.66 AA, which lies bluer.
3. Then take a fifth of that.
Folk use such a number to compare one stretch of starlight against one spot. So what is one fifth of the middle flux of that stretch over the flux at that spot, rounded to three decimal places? 0.203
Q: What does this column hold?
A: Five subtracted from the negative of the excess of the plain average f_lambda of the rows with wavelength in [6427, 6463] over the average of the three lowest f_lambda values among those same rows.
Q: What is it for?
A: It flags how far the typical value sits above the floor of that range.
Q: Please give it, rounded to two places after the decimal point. -5.62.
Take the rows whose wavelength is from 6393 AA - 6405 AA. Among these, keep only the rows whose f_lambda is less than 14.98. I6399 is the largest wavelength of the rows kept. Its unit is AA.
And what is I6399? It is 6393.72 AA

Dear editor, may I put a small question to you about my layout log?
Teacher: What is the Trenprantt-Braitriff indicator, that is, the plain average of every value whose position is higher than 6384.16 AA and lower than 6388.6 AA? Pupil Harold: 15.5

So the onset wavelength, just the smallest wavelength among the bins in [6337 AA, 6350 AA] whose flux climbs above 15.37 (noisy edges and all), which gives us 6349.70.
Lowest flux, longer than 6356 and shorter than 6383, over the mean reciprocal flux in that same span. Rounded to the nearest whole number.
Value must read 216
